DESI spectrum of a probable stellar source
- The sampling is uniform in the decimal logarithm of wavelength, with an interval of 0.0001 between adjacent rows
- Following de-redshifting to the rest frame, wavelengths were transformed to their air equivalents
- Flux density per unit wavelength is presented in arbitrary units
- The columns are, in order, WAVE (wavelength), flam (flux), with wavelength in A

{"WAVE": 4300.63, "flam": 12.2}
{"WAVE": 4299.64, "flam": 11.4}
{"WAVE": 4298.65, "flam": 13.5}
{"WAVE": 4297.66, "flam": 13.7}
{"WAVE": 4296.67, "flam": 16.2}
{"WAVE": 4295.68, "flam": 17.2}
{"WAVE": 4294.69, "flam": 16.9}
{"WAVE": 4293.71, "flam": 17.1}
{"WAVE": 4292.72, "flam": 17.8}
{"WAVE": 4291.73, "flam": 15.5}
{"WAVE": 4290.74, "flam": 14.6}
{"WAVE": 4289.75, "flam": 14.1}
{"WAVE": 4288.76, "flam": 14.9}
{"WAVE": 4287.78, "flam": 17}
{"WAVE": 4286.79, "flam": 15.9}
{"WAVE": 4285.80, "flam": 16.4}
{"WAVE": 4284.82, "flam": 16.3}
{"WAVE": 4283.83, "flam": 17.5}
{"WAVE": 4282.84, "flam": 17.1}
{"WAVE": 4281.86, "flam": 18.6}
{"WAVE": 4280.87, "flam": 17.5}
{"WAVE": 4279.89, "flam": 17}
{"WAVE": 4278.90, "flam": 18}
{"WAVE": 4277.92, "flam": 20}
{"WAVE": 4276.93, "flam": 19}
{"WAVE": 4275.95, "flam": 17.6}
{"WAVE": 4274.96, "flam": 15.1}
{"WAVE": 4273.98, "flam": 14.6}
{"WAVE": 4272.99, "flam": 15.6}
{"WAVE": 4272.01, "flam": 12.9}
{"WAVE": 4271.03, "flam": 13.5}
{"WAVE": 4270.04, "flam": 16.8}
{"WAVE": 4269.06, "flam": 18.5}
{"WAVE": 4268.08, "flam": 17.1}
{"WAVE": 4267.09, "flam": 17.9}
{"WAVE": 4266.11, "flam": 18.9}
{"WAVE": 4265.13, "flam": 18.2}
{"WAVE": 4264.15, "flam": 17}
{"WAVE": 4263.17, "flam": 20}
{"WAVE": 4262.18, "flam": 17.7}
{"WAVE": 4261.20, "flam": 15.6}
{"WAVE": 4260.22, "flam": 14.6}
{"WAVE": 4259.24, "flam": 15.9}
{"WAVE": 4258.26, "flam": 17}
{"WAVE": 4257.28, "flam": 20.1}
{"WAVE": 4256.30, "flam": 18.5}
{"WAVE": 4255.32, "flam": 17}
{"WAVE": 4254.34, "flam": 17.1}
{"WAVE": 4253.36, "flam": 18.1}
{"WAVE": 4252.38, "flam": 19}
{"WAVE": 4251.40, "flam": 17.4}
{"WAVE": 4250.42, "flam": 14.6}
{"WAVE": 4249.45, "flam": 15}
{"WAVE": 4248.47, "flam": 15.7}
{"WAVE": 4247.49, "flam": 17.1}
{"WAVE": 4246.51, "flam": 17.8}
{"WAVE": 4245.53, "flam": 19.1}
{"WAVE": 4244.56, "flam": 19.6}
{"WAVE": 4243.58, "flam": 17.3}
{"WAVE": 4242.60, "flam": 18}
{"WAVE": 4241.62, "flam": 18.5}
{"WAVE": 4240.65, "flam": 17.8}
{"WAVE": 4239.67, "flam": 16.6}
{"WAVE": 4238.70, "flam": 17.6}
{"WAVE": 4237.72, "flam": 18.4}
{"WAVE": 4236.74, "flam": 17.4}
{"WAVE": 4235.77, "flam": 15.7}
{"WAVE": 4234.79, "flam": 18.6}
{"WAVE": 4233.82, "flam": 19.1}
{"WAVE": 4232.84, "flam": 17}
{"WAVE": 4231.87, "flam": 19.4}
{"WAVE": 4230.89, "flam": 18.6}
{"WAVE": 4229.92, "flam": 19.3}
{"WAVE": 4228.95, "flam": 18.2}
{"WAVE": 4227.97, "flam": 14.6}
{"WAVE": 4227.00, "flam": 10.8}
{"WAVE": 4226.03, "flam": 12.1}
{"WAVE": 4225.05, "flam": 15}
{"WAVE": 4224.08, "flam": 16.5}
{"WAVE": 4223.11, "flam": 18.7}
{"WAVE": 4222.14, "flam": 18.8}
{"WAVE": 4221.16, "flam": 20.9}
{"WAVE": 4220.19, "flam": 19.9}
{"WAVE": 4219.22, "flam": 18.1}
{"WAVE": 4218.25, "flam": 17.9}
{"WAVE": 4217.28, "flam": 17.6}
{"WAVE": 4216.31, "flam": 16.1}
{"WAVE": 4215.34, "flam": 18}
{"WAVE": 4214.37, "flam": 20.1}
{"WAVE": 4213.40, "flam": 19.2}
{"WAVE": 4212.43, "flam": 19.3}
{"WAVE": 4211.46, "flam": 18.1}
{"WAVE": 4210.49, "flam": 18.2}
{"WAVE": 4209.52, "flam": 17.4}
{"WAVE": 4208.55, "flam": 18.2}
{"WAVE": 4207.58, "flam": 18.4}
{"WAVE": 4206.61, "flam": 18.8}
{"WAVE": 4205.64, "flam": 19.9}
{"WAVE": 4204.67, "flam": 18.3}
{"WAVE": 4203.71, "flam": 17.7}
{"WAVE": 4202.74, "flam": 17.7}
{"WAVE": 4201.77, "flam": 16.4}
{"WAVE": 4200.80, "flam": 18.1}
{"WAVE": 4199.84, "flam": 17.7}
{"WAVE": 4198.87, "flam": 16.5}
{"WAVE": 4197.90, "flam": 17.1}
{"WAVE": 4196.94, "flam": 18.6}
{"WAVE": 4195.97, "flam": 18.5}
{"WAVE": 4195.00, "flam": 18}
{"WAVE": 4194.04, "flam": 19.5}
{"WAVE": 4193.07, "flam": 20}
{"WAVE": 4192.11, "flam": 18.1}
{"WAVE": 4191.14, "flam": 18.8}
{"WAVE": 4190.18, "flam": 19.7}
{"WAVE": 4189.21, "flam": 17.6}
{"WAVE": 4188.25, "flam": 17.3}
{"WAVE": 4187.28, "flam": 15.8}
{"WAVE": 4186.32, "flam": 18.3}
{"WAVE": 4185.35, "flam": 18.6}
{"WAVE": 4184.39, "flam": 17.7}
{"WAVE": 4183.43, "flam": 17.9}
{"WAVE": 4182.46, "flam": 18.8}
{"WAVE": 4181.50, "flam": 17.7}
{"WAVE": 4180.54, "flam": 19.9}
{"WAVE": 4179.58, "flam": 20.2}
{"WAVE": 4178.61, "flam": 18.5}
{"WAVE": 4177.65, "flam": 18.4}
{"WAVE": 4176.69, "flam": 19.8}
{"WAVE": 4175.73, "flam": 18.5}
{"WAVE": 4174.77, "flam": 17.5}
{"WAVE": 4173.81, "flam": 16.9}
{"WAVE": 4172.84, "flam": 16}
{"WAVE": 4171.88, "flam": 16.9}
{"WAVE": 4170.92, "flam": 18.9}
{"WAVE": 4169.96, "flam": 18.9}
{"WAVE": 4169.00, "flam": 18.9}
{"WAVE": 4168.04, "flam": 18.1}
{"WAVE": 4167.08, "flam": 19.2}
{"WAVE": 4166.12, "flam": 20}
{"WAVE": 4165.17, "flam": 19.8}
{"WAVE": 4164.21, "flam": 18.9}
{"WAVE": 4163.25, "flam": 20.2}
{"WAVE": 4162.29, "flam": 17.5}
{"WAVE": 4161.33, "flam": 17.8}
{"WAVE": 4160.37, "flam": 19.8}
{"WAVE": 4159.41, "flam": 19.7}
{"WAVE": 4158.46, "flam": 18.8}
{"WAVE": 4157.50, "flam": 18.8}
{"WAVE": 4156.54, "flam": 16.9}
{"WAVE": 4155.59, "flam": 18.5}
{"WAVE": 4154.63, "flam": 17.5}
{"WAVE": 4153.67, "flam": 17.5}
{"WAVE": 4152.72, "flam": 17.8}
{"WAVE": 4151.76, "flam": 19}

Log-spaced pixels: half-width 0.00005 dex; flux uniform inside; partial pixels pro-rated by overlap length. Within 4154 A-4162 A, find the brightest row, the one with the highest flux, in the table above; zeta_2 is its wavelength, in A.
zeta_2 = 4160.37 A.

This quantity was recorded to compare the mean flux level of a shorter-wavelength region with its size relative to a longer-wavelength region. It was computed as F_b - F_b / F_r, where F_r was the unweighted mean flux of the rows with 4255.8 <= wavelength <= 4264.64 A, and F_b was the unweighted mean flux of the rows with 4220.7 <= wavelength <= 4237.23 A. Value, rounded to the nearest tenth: 16.1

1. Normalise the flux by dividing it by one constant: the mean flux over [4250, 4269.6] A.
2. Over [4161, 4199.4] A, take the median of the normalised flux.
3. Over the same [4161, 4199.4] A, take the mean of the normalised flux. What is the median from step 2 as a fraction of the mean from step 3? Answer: 1.01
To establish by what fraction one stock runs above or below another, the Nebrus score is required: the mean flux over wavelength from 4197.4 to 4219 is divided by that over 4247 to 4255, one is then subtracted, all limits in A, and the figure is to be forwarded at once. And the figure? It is 0.077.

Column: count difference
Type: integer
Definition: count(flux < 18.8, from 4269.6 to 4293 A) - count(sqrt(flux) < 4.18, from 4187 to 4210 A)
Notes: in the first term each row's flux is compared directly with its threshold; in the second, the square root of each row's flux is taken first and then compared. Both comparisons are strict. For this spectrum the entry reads 16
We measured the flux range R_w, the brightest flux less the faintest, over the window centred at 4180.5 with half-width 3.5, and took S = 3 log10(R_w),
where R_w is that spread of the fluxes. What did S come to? 1.2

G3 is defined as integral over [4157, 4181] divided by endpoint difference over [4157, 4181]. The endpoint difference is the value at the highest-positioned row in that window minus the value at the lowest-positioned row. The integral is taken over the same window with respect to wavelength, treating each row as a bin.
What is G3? 408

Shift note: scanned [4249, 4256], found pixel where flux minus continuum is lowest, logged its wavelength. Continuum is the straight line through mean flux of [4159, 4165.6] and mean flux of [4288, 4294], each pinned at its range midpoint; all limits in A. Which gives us 4250.42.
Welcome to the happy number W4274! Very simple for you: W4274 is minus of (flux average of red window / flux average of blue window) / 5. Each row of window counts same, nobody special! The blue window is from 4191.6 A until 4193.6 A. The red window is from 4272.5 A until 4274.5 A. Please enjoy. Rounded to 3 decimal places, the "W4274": -0.159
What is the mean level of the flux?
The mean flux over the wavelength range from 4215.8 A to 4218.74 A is 17.2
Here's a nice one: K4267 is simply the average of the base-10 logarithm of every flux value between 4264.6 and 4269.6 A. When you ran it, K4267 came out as 1.26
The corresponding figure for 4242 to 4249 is 1.25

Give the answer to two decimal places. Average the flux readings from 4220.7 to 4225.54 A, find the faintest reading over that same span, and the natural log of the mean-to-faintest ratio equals 0.18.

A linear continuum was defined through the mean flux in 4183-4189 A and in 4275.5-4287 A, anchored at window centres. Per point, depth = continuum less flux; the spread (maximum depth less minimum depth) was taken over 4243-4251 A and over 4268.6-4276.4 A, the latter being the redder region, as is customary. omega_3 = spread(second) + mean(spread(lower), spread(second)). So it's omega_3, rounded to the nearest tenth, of 10.9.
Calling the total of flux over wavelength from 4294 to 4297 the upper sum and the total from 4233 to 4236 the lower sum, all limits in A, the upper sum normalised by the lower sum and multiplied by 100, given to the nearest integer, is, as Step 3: 94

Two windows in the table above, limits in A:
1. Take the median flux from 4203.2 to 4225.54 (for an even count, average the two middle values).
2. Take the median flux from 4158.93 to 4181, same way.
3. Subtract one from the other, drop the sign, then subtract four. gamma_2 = -3.30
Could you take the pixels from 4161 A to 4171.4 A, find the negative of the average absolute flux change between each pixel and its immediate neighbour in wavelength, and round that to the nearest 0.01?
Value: -0.81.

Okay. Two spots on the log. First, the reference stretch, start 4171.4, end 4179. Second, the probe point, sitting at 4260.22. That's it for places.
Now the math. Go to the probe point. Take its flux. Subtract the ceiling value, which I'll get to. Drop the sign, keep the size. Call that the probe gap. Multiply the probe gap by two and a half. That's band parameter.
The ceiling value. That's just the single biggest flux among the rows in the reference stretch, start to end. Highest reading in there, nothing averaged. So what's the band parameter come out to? 13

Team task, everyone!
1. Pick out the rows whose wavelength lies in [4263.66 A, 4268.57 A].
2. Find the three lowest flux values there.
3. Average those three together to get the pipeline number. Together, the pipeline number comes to 17.3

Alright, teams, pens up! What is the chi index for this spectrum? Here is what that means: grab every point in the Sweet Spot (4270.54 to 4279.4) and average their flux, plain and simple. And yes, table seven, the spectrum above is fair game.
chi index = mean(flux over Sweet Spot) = 16.3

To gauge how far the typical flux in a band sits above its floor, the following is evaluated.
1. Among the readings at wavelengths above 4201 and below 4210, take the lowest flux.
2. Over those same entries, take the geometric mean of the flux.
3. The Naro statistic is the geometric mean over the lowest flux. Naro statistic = 1.10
